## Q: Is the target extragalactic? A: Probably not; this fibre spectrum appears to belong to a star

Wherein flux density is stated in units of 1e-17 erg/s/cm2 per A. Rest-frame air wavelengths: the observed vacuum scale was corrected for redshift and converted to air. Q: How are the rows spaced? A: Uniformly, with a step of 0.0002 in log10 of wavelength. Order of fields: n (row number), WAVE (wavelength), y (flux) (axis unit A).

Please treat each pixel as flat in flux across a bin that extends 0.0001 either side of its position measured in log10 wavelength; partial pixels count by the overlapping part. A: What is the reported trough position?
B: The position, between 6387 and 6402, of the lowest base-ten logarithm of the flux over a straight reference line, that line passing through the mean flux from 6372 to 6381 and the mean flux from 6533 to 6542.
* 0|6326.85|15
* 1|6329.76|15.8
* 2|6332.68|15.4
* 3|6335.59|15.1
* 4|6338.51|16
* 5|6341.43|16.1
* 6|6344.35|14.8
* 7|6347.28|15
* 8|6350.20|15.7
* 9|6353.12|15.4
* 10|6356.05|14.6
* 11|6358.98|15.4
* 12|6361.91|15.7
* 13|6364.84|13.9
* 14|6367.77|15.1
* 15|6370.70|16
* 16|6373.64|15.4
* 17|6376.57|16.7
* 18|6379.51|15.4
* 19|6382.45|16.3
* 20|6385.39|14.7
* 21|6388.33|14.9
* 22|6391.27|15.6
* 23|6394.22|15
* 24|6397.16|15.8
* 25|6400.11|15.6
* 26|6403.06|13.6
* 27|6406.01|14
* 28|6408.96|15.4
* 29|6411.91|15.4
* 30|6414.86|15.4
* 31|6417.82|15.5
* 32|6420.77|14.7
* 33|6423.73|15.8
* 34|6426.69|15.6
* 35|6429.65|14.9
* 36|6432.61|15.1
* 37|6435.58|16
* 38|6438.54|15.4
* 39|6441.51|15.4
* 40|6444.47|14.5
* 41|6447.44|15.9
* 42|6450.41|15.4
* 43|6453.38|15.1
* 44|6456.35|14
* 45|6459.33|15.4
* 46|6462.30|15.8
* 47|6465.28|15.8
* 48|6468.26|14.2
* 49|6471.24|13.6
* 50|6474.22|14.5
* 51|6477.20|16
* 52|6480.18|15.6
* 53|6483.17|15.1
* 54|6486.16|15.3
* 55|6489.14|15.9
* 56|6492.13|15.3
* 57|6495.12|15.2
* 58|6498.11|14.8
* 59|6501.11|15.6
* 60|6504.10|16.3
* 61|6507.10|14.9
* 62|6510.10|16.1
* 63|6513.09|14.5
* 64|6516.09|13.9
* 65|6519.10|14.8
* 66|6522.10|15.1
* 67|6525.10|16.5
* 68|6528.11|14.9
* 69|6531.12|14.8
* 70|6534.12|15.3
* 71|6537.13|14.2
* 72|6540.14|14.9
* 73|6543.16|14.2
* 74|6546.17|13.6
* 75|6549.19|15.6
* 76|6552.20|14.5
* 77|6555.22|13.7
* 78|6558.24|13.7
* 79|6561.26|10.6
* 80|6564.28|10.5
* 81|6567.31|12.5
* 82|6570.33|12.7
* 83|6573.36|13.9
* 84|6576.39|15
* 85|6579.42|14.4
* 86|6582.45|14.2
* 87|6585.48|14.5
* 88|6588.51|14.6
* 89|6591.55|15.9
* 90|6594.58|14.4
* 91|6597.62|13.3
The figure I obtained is 6388.33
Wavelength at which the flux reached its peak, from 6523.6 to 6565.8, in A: 6525.10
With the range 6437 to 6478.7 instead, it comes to 6477.20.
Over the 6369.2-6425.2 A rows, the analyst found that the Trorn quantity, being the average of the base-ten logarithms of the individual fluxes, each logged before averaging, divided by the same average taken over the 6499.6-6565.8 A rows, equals 1.02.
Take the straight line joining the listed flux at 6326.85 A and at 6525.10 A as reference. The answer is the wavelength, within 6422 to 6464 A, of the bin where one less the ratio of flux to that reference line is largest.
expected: 6456.35 A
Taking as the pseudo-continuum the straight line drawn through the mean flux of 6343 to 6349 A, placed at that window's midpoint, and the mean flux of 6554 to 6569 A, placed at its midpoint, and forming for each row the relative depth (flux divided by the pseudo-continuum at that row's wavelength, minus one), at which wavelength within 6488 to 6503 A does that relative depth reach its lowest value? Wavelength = 6498.11 A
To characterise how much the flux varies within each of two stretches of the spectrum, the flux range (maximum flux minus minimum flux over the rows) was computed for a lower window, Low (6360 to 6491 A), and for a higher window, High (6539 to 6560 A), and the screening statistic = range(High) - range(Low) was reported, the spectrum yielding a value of -1.1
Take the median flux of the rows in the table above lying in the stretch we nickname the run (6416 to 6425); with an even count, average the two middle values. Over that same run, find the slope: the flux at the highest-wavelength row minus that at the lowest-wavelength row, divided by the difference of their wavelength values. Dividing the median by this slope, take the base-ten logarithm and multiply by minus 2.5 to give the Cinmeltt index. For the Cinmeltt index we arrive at -6.21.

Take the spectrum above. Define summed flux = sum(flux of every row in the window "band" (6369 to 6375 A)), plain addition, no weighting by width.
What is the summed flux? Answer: 31.4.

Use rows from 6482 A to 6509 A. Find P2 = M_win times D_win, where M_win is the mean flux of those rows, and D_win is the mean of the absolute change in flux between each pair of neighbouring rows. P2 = 9.2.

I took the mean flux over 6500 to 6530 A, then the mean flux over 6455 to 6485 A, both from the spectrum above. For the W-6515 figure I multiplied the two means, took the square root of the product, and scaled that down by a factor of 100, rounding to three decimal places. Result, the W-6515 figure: 0.151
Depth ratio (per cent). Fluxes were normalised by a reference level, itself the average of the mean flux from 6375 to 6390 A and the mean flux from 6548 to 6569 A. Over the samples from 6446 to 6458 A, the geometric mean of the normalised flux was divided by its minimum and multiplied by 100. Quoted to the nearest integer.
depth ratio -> 108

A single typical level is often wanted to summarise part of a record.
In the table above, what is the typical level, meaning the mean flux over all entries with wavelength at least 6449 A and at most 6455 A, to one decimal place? 15.2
